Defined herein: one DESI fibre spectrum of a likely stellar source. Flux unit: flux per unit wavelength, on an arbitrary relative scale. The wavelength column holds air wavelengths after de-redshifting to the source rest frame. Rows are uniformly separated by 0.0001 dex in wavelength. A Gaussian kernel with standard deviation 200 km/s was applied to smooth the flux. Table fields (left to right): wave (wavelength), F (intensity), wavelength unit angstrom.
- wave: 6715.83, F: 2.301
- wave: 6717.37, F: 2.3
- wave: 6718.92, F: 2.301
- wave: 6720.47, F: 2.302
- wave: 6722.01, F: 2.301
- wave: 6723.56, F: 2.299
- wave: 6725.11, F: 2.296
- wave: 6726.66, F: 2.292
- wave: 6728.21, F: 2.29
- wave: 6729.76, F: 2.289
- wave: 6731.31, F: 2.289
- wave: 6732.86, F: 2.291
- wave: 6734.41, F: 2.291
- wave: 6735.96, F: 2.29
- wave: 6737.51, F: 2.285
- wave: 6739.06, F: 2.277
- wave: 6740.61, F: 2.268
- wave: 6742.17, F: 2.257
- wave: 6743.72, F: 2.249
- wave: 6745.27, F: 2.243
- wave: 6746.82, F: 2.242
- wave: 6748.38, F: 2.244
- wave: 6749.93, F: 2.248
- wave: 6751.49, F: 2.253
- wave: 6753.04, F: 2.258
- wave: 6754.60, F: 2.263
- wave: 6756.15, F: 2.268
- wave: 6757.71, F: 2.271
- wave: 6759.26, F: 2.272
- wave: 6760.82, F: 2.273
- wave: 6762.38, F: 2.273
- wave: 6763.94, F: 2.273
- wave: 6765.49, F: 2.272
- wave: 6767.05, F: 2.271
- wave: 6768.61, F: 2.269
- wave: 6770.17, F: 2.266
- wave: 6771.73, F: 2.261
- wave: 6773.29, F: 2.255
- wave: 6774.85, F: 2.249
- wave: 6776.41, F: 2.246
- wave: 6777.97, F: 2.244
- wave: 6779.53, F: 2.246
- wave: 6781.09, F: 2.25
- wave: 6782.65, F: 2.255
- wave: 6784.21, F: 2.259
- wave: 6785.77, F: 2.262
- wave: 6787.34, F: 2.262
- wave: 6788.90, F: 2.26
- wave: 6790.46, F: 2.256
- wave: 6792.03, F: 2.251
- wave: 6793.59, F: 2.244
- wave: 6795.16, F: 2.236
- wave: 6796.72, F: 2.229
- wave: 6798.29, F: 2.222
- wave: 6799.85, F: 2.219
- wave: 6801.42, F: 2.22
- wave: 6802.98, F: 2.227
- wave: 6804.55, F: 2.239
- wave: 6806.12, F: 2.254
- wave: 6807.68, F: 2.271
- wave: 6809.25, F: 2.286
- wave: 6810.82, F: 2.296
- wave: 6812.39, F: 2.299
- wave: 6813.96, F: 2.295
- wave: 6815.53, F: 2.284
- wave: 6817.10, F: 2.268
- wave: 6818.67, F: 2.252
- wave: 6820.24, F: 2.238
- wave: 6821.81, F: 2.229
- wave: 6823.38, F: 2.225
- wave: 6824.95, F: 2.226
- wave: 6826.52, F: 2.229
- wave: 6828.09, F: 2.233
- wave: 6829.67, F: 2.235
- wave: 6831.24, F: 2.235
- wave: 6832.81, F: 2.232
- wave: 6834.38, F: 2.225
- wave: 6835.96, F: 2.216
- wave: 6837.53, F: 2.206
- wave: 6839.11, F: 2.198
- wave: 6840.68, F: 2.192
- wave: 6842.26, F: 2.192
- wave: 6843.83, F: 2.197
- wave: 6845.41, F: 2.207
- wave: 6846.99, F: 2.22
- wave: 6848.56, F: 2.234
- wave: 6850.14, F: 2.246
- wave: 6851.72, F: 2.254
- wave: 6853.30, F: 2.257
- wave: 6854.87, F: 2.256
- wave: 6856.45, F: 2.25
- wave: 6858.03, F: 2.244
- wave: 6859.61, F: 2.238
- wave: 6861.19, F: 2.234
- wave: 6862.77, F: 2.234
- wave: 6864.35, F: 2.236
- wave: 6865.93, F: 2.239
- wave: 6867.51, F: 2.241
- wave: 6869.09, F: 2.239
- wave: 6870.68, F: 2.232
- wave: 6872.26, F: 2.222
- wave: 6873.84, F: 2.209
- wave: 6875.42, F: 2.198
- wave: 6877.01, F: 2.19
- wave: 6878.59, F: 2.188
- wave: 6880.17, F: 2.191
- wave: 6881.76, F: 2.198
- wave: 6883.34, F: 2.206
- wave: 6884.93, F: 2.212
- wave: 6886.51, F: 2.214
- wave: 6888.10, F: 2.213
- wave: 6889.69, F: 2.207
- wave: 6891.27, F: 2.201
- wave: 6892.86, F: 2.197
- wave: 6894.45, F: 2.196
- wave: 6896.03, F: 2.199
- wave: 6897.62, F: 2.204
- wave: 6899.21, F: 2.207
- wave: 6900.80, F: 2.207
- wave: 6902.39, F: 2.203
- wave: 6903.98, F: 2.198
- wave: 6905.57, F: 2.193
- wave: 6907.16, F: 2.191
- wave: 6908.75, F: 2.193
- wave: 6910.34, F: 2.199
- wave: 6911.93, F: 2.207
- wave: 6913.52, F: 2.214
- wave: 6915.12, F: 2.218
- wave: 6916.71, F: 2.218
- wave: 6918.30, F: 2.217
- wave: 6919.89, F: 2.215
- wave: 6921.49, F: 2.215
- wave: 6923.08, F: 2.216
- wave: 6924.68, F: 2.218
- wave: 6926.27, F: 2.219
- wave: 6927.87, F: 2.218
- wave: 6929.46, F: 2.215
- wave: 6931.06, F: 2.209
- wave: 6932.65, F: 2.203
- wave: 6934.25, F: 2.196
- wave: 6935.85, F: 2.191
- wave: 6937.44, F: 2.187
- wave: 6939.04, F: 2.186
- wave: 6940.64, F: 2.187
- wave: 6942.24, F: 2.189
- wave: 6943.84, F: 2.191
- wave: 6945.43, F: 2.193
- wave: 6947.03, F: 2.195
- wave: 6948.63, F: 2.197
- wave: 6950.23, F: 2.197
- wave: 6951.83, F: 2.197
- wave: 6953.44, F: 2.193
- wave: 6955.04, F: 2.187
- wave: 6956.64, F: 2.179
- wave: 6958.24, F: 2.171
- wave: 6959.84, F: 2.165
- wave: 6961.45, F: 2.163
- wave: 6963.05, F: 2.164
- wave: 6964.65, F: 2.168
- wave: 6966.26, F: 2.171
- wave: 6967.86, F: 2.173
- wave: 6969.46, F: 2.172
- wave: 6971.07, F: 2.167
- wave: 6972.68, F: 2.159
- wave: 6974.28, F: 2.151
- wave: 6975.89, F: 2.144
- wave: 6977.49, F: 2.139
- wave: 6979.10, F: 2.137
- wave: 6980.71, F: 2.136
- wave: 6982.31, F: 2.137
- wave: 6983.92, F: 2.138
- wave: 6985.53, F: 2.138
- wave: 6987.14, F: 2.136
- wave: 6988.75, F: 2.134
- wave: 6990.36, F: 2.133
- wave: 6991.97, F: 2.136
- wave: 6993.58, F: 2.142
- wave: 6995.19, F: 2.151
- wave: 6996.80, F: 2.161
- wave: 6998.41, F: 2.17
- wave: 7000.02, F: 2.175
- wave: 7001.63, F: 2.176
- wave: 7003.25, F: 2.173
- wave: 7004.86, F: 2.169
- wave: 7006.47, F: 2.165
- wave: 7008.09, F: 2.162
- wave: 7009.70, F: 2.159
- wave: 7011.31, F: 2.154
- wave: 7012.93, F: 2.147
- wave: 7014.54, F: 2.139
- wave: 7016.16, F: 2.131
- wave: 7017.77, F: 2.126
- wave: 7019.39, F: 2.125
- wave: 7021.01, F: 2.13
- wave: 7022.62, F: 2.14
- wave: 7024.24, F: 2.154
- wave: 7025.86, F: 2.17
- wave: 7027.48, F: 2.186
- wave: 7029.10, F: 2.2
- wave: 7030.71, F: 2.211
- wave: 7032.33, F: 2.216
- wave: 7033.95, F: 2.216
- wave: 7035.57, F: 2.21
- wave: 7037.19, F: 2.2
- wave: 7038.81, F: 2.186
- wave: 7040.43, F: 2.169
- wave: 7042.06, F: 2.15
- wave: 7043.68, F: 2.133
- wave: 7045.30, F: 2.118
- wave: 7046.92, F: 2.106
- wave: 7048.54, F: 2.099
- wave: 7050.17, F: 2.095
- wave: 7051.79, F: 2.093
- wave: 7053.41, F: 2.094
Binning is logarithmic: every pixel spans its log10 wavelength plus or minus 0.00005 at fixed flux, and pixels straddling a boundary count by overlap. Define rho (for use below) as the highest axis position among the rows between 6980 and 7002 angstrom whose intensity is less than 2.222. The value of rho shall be 7001.63 angstrom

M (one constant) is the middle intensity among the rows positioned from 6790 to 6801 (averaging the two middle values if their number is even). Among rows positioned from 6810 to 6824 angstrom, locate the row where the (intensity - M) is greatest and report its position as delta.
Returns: 6812.39 angstrom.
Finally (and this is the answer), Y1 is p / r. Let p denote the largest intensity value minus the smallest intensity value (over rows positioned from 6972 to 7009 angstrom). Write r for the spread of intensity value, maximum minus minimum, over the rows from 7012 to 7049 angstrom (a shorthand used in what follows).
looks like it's 0.4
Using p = 0.043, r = 0.117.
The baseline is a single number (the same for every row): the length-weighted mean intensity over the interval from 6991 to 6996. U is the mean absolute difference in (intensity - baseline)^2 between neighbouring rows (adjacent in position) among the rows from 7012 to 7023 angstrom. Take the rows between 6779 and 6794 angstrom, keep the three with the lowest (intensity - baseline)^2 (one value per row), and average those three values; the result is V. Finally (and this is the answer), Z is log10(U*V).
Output -5.9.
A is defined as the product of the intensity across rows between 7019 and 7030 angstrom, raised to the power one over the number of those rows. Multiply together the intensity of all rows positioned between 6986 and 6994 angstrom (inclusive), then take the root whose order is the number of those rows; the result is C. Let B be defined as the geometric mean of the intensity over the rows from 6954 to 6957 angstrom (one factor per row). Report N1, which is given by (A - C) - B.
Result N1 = -2.16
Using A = 2.16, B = 2.18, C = 2.14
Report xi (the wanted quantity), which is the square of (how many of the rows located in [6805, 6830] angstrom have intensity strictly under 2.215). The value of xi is 0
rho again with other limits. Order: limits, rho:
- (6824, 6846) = 6845.41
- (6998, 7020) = 7019.39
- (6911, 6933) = 6932.65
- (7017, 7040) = 7038.81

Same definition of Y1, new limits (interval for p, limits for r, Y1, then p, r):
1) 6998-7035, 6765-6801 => 1.7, 0.091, 0.053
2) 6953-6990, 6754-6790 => 2.0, 0.059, 0.029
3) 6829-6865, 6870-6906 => 1.5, 0.065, 0.044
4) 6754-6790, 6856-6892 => 0.5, 0.029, 0.062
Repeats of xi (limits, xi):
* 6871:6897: 225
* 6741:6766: 0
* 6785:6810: 0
